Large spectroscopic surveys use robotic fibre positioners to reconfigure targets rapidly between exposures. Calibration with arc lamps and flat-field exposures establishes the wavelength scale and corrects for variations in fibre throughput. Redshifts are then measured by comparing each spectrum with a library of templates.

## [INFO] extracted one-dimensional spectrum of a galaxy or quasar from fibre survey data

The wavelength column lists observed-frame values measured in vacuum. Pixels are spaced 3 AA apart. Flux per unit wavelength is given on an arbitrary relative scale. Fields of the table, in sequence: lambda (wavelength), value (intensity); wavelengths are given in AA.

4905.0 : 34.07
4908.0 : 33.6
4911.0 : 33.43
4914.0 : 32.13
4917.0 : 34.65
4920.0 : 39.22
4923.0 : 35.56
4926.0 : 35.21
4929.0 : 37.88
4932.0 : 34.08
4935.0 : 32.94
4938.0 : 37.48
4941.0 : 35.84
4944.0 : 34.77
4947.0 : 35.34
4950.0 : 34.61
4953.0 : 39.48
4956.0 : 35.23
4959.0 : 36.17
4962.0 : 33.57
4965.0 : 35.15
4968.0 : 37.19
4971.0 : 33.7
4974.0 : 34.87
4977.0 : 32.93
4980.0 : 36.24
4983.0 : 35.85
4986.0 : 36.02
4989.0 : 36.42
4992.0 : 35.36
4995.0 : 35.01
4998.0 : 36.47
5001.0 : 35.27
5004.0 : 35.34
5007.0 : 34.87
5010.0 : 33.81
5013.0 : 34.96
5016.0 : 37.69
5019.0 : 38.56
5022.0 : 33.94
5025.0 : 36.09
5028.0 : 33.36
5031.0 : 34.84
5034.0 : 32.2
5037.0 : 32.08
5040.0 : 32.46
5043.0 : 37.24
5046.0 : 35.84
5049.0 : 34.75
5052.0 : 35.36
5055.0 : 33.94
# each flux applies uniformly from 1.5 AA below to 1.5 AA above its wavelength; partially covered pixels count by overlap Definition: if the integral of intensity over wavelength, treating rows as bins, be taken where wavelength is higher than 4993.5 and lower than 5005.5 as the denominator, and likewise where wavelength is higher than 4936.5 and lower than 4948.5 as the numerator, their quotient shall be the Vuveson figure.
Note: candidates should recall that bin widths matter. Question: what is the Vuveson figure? 1.01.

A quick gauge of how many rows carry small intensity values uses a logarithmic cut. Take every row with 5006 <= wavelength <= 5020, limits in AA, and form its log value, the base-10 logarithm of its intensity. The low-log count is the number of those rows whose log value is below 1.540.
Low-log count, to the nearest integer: 1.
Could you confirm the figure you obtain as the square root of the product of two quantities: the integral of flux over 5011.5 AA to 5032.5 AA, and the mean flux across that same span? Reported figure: 163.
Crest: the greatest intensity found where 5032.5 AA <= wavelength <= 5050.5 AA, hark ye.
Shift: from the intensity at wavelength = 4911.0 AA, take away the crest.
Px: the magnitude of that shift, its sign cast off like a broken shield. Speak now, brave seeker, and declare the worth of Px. 3.8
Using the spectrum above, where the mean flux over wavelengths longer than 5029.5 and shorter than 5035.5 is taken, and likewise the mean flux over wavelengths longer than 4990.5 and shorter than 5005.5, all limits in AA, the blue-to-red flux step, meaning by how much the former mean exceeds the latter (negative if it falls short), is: -2.0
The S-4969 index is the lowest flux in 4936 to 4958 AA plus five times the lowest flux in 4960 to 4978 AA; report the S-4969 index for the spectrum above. 199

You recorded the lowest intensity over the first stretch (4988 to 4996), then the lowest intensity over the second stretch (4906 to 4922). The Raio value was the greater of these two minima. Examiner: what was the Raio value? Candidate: 35.01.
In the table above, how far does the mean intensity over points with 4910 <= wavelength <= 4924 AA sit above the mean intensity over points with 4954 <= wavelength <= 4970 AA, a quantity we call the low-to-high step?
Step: -0.5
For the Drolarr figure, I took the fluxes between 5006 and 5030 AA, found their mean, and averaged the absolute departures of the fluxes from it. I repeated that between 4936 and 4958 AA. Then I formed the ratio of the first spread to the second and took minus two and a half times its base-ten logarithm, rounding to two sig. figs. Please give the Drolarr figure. -0.13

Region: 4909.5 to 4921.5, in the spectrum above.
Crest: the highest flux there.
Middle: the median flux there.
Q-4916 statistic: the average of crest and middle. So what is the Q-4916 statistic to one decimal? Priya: 36.6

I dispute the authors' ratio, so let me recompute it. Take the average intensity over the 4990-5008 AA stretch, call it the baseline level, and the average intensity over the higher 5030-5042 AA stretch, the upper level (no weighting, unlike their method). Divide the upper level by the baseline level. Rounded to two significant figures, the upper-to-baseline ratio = 0.93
